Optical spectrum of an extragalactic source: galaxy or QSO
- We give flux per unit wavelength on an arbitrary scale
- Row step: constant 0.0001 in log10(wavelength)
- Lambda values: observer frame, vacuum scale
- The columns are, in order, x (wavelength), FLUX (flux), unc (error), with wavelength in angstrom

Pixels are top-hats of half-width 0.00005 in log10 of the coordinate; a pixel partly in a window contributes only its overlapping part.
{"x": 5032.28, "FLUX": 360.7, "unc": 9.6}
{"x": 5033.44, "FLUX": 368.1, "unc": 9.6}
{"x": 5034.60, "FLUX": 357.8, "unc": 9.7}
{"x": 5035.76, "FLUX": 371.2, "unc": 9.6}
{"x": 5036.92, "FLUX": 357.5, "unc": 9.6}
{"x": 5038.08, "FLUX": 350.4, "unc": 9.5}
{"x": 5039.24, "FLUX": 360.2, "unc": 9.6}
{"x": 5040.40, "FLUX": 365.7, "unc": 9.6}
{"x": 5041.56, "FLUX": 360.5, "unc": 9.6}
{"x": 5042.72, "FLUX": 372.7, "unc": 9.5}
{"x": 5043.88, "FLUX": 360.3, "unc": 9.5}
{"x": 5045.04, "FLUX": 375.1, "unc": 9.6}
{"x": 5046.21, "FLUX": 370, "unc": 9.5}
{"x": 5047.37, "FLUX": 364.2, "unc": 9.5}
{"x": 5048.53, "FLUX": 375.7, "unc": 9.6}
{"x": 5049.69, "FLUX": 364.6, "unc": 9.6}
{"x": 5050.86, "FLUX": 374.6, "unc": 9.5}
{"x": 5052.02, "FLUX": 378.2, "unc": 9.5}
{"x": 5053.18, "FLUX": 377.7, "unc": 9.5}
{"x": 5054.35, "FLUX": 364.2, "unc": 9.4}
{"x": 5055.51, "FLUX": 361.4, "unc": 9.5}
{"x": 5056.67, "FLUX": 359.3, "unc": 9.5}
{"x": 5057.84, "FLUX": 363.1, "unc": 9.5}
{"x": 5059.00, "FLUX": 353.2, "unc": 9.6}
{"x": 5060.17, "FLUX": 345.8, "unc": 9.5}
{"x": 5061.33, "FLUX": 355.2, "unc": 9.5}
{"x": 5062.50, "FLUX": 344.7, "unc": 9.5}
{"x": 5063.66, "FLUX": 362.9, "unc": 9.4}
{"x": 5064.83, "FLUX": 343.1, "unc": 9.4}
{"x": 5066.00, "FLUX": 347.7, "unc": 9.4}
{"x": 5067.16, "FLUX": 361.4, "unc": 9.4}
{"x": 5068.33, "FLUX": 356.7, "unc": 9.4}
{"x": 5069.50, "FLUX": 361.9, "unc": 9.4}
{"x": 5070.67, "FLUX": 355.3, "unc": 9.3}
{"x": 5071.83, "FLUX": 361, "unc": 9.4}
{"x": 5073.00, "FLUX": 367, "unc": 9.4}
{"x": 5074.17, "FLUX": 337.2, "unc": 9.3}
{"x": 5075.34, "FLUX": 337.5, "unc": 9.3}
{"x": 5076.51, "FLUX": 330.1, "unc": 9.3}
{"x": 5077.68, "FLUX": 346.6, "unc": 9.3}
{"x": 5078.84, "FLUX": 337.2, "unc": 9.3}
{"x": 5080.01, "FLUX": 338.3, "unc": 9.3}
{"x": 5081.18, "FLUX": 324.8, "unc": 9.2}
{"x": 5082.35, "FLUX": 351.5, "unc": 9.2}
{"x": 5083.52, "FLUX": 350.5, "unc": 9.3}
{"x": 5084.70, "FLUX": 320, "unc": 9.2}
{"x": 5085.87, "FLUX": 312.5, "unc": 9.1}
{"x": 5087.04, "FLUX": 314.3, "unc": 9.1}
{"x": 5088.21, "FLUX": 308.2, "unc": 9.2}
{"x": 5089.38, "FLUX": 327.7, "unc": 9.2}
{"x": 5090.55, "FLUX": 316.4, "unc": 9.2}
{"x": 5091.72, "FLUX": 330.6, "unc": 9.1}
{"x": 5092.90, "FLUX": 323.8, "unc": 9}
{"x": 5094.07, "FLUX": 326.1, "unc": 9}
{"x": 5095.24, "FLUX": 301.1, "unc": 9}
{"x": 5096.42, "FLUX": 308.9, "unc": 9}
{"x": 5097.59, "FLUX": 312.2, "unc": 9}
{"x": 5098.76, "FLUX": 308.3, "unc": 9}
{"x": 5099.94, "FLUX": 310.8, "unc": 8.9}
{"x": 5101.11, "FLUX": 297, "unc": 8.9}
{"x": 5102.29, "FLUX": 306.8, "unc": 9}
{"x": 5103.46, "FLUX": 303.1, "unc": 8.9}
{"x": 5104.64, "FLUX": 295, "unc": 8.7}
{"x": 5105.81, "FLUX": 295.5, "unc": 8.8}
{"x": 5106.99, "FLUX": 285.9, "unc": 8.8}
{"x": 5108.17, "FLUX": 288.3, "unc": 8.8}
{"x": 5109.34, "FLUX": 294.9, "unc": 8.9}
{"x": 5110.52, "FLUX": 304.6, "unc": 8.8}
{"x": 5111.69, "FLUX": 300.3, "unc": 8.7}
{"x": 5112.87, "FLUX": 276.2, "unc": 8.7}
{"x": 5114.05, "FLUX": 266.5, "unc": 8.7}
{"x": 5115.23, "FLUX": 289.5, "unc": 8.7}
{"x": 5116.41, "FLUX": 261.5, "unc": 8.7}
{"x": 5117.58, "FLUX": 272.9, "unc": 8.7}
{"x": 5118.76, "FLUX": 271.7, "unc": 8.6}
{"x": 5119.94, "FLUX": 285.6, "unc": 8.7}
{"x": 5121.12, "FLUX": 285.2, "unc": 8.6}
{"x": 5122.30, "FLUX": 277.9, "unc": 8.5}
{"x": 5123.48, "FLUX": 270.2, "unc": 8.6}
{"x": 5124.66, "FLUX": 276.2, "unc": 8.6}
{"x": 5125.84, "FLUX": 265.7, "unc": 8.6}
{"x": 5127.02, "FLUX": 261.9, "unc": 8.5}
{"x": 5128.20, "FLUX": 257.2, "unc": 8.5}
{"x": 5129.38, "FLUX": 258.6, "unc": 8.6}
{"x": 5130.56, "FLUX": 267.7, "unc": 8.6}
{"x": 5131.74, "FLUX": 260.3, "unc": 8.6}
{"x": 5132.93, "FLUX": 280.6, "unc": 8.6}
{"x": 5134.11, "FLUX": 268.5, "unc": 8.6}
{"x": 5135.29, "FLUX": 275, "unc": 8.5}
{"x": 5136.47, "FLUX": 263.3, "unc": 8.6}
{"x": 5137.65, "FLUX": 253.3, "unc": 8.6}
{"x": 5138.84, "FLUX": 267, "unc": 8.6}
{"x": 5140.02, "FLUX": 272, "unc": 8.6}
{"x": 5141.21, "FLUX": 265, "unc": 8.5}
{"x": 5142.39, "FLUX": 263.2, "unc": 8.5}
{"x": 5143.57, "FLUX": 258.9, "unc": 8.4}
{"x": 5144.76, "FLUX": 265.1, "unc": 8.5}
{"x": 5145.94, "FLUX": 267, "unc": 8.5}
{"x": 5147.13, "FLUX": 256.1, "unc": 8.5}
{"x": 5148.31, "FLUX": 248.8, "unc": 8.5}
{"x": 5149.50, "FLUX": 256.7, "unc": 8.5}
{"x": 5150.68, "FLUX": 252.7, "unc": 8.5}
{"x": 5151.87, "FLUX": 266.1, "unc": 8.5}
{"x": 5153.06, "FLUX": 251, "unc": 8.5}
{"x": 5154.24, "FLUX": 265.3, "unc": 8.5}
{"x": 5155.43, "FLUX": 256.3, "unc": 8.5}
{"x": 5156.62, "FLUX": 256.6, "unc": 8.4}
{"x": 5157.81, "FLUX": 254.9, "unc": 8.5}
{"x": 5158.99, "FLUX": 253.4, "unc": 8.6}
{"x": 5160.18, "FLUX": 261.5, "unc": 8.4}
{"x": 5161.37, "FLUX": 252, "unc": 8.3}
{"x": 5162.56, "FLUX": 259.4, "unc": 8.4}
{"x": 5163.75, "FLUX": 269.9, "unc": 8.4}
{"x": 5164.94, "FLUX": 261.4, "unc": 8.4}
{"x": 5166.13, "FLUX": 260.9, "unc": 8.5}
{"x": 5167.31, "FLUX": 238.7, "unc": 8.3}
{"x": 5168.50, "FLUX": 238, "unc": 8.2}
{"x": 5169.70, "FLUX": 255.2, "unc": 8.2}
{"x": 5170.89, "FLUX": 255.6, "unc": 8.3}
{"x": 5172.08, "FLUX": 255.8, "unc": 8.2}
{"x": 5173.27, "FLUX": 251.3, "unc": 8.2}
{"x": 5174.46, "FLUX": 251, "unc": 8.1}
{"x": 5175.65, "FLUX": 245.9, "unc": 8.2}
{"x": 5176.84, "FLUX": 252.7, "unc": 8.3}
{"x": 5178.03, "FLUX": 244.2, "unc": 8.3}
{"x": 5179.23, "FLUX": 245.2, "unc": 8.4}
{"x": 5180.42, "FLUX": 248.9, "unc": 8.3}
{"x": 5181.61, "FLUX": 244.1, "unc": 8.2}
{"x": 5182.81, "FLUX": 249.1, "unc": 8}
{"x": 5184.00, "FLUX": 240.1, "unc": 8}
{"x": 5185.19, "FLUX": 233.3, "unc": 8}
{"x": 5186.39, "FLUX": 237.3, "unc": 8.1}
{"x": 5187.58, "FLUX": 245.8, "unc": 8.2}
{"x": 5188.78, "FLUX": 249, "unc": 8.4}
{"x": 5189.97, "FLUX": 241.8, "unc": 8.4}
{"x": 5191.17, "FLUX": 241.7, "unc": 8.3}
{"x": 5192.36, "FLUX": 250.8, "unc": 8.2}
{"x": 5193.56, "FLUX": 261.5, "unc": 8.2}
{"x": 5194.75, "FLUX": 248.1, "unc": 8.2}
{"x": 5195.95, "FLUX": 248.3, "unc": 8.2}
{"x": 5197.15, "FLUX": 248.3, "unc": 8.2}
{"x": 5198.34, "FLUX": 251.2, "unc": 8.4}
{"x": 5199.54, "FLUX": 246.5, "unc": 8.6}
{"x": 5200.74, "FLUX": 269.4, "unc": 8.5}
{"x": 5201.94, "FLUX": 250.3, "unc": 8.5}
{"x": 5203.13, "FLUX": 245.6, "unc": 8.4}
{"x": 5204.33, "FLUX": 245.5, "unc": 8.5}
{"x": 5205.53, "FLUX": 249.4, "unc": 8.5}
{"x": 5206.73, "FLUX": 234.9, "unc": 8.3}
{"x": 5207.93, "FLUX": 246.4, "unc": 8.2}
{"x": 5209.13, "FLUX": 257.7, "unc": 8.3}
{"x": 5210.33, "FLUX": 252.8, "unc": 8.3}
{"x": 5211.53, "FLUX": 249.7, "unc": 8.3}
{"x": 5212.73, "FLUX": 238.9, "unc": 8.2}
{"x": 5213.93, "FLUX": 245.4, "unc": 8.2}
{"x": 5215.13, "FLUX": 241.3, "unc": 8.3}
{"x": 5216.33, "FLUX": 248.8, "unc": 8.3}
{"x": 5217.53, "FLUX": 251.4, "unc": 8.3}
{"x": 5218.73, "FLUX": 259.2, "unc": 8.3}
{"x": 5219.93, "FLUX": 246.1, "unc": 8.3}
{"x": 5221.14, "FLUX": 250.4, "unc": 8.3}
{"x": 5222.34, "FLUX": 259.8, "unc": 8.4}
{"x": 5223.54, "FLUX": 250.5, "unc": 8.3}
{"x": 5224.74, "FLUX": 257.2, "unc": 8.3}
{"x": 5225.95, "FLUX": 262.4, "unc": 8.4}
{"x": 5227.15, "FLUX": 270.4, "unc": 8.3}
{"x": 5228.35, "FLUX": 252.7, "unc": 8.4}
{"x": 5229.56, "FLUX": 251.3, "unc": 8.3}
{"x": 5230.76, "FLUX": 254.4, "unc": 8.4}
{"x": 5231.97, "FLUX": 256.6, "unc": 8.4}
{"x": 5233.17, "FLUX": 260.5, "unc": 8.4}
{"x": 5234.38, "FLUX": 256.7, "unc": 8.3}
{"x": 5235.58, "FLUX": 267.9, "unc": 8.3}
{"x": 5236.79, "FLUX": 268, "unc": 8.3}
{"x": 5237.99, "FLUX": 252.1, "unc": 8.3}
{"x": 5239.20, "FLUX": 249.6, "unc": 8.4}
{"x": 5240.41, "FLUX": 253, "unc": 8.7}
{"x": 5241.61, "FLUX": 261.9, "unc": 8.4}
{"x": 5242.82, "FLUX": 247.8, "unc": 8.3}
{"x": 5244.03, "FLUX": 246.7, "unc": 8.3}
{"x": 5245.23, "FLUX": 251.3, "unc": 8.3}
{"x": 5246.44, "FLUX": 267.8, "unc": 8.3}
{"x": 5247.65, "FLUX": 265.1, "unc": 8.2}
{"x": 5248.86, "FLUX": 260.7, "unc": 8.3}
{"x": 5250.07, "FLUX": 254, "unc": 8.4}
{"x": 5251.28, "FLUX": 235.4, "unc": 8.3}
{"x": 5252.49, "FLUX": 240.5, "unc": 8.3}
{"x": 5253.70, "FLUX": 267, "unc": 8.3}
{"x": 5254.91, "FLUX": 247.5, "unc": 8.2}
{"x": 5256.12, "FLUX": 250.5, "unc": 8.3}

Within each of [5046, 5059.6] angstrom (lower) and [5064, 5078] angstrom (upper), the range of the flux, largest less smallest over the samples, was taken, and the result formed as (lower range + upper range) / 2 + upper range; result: 68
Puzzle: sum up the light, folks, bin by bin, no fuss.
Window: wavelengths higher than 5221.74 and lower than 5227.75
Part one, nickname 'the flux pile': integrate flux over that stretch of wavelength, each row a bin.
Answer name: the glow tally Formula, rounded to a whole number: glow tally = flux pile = 1564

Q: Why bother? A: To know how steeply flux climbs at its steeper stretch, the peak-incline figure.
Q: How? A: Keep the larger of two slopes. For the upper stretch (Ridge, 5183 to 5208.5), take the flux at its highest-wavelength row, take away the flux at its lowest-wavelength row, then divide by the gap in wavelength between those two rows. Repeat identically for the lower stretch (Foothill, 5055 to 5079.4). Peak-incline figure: 0.26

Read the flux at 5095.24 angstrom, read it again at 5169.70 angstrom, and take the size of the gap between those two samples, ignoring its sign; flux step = 46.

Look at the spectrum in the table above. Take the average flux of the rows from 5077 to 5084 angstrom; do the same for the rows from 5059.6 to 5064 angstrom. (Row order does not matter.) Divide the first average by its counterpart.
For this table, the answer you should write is 0.97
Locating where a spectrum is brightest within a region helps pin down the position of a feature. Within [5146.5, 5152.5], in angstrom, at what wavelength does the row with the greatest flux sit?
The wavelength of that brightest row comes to 5151.87 angstrom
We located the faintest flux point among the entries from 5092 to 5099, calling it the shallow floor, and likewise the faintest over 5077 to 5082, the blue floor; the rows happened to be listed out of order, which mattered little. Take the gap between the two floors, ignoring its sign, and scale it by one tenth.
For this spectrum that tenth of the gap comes 2.4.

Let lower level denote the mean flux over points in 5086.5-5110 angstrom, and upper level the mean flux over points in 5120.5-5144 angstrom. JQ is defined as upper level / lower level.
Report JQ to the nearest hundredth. 0.87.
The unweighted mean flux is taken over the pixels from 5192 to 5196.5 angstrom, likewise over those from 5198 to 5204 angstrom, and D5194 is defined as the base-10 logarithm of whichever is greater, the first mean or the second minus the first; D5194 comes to 2.402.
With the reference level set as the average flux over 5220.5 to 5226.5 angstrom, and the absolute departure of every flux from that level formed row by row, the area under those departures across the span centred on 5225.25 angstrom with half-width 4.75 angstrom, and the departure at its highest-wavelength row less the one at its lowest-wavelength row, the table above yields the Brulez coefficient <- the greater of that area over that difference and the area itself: 54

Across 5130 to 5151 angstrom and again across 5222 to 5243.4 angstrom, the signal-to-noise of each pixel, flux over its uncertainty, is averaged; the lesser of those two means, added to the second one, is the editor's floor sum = 61.5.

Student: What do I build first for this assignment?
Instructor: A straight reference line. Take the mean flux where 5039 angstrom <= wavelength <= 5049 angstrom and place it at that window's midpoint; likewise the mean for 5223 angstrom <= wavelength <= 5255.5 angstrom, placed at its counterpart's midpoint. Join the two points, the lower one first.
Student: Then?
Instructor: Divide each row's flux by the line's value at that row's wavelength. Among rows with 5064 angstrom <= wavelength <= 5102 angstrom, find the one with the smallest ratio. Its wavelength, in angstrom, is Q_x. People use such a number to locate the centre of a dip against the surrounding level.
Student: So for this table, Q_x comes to 5101.11 angstrom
